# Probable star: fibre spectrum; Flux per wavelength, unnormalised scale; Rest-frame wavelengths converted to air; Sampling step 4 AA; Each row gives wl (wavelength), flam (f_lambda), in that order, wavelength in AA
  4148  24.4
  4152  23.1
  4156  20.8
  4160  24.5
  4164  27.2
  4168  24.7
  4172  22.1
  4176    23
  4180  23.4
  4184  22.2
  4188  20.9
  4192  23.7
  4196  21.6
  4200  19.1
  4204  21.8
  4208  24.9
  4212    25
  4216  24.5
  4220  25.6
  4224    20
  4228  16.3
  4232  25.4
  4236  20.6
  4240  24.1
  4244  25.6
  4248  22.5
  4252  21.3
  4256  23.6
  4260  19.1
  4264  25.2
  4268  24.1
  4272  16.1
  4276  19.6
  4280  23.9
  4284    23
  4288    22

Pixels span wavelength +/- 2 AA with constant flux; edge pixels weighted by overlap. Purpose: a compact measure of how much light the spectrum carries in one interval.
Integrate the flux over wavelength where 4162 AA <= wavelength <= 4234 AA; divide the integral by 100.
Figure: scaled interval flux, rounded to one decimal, 16.5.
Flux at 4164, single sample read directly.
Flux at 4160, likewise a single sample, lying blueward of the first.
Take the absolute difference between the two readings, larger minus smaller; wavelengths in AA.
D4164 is 2.7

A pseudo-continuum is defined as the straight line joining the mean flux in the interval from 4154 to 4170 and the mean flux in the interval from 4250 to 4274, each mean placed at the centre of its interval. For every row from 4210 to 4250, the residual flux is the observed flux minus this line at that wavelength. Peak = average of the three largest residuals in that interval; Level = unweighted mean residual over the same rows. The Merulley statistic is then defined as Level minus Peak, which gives -2.6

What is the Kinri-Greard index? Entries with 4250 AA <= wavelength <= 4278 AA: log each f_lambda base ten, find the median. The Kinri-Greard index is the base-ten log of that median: 0.123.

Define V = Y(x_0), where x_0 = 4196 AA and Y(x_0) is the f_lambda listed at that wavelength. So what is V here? 21.6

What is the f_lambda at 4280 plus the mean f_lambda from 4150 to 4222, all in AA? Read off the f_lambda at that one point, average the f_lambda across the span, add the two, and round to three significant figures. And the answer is 47.1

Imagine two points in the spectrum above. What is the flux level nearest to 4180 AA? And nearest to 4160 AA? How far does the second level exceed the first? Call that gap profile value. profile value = 1.1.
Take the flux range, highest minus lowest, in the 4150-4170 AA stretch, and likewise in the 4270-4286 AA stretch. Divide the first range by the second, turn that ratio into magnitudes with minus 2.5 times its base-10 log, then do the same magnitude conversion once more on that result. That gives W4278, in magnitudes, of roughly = 1.7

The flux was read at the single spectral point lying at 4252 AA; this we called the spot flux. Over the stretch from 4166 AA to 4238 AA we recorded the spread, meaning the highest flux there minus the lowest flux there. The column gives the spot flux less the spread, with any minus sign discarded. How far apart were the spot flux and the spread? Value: 12.0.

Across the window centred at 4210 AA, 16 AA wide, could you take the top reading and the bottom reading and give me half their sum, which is 23.4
